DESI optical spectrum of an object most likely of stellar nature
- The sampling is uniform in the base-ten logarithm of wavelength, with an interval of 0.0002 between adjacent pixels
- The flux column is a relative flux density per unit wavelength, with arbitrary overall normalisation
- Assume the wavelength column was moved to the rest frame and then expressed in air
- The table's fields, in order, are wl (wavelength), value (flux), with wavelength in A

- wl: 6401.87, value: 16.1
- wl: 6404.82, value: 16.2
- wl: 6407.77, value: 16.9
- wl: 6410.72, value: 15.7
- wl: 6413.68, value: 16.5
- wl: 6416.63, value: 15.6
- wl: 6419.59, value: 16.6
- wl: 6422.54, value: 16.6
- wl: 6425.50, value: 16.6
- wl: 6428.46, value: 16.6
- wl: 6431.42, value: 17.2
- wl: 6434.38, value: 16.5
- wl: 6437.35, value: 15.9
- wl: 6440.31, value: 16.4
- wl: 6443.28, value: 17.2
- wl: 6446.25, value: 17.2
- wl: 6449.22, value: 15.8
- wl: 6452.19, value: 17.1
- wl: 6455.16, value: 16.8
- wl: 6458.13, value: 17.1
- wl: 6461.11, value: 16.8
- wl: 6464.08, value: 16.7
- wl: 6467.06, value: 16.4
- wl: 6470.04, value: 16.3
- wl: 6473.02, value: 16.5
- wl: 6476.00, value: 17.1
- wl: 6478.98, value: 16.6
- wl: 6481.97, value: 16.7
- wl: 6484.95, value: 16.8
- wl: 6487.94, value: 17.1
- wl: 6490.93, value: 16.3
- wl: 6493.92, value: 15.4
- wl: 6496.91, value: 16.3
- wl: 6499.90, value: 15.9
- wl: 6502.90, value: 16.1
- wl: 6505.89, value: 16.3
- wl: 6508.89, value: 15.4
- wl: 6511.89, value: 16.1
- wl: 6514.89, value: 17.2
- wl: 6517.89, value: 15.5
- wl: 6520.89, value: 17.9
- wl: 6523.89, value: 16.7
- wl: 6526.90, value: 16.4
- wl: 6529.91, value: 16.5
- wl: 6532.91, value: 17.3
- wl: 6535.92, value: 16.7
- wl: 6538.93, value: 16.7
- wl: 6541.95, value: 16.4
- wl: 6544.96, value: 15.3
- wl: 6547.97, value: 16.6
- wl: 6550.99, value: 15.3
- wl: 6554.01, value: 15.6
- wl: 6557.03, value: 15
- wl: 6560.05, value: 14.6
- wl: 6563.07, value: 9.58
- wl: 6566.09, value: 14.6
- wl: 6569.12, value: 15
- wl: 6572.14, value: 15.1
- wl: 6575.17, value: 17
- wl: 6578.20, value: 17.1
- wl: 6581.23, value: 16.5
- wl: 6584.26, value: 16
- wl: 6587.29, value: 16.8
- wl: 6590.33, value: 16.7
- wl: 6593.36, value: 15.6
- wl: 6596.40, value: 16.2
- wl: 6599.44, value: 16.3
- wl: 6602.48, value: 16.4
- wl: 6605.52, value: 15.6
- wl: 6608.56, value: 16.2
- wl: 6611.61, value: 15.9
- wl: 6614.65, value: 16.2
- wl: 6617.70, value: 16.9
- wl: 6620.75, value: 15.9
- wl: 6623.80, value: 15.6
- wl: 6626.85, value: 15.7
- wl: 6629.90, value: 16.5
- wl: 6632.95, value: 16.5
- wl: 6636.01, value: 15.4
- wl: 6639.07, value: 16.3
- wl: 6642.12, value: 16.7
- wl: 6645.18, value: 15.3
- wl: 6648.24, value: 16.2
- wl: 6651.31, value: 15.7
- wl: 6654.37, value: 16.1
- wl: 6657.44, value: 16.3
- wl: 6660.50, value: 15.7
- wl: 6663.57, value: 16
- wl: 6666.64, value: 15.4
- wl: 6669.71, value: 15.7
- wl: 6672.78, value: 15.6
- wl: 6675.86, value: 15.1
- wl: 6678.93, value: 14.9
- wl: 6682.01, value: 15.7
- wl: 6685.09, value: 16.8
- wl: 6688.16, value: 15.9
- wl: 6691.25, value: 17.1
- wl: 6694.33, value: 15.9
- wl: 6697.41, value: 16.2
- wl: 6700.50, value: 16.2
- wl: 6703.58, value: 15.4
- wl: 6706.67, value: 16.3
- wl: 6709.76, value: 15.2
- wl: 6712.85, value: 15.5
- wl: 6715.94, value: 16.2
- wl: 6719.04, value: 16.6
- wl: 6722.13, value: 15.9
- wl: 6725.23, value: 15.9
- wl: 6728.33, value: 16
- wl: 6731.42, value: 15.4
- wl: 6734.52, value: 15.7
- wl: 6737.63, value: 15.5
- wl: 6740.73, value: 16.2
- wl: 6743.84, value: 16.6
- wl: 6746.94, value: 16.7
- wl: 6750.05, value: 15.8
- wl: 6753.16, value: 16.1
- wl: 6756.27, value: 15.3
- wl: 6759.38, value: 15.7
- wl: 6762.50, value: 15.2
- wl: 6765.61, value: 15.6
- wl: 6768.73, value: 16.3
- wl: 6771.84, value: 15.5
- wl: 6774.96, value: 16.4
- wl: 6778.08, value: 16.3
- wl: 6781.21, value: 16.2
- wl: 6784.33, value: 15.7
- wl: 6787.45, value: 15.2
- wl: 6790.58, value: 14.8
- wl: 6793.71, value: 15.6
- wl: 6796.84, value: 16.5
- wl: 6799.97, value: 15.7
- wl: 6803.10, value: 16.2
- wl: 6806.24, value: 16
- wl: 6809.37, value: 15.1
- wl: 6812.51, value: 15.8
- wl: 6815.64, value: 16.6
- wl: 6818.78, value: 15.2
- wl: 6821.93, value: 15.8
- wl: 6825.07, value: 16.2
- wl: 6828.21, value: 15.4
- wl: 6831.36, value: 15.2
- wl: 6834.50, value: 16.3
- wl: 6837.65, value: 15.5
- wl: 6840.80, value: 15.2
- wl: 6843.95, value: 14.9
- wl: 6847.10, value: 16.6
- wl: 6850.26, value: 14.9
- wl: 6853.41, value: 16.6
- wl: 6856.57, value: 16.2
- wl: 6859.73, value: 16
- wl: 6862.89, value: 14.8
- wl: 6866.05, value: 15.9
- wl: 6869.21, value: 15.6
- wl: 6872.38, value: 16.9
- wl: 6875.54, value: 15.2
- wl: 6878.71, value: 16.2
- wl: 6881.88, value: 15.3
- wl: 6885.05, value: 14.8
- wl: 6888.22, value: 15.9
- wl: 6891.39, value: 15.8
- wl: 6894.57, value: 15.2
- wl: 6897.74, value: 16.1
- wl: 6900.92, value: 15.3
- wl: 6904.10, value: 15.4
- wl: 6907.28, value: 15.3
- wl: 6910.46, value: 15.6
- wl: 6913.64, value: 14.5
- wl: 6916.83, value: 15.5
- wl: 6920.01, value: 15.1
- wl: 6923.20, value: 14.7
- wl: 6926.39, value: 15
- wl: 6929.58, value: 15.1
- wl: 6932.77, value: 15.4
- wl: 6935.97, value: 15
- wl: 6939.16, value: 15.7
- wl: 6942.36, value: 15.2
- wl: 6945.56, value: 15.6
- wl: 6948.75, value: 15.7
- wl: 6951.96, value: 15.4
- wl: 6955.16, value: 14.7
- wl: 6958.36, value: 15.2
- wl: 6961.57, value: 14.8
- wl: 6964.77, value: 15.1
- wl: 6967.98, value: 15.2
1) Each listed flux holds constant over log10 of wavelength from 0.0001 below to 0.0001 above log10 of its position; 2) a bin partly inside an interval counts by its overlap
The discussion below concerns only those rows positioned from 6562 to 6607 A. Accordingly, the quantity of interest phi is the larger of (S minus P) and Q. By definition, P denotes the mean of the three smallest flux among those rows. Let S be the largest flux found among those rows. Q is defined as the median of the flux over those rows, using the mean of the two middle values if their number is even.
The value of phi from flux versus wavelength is 16.2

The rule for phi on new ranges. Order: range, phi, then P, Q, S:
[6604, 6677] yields 15.9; 15.3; 15.9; 16.9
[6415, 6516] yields 16.6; 15.5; 16.6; 17.2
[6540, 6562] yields 15.3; 15.0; 15.3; 16.6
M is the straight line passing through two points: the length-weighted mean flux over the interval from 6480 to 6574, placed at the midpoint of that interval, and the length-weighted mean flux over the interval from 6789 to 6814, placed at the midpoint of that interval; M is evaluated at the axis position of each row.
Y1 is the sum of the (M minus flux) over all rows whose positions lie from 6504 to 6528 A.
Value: -4.3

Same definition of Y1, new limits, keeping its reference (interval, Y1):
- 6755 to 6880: -2.4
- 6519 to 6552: -7.1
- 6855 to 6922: 2.1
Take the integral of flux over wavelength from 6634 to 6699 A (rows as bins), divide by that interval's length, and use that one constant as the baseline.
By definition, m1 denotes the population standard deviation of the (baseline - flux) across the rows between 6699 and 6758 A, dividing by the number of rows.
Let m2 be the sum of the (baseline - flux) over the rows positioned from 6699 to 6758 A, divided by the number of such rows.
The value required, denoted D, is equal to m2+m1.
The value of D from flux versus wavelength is 0.43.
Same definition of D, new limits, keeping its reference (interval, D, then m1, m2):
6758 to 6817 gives 0.60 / 0.50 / 0.10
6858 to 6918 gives 0.92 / 0.55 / 0.37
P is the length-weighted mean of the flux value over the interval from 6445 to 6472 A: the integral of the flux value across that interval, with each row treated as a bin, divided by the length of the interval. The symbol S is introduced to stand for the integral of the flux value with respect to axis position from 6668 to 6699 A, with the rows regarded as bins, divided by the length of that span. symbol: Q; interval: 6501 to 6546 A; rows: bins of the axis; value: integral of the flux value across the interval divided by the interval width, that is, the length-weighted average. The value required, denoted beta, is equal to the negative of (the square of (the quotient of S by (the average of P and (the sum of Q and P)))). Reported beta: -0.41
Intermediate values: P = 16.7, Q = 16.4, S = 15.89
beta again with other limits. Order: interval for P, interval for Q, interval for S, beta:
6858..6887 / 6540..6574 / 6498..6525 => -0.50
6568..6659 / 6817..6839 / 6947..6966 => -0.40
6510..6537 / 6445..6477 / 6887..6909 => -0.39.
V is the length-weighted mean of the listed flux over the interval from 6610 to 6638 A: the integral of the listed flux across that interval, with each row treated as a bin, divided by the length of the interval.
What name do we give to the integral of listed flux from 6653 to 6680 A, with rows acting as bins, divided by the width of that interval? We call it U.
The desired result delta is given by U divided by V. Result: 0.97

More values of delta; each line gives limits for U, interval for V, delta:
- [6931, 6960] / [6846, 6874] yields 0.96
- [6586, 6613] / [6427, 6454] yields 0.97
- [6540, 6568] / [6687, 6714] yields 0.93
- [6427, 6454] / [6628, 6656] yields 1.04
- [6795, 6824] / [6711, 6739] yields 1.00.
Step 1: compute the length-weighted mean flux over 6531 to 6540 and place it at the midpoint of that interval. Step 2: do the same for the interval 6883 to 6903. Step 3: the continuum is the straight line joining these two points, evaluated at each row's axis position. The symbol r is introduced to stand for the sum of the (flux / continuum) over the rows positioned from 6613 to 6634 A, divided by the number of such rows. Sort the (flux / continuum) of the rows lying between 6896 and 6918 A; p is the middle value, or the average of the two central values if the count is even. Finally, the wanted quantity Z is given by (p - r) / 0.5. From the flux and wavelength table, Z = 0.037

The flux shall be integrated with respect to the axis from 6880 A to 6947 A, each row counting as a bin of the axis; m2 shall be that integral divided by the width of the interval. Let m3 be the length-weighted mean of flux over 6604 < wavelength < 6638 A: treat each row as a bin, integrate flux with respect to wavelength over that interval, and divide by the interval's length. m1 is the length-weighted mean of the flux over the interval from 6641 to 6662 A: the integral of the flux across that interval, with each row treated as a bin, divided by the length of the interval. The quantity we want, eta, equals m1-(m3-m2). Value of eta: 15.3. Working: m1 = 16.0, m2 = 15.3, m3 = 16.0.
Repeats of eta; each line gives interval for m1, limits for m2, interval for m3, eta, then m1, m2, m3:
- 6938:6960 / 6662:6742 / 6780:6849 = 15.5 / 15.3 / 15.9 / 15.7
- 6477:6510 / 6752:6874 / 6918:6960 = 16.8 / 16.3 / 15.8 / 15.2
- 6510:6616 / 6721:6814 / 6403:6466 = 15.2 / 16.0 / 15.8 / 16.6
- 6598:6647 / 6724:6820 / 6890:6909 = 16.4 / 16.1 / 15.8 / 15.5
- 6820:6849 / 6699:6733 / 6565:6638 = 15.5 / 15.7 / 15.9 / 16.1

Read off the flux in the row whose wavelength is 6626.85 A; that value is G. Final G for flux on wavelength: 15.7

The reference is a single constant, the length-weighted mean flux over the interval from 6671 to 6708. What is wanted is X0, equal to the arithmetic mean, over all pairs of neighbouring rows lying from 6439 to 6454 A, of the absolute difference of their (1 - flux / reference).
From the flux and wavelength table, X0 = 0.055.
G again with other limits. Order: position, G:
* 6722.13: 15.9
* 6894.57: 15.2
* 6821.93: 15.8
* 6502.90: 16.1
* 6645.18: 15.3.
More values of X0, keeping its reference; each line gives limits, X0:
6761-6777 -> 0.044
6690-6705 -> 0.036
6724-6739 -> 0.019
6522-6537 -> 0.028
